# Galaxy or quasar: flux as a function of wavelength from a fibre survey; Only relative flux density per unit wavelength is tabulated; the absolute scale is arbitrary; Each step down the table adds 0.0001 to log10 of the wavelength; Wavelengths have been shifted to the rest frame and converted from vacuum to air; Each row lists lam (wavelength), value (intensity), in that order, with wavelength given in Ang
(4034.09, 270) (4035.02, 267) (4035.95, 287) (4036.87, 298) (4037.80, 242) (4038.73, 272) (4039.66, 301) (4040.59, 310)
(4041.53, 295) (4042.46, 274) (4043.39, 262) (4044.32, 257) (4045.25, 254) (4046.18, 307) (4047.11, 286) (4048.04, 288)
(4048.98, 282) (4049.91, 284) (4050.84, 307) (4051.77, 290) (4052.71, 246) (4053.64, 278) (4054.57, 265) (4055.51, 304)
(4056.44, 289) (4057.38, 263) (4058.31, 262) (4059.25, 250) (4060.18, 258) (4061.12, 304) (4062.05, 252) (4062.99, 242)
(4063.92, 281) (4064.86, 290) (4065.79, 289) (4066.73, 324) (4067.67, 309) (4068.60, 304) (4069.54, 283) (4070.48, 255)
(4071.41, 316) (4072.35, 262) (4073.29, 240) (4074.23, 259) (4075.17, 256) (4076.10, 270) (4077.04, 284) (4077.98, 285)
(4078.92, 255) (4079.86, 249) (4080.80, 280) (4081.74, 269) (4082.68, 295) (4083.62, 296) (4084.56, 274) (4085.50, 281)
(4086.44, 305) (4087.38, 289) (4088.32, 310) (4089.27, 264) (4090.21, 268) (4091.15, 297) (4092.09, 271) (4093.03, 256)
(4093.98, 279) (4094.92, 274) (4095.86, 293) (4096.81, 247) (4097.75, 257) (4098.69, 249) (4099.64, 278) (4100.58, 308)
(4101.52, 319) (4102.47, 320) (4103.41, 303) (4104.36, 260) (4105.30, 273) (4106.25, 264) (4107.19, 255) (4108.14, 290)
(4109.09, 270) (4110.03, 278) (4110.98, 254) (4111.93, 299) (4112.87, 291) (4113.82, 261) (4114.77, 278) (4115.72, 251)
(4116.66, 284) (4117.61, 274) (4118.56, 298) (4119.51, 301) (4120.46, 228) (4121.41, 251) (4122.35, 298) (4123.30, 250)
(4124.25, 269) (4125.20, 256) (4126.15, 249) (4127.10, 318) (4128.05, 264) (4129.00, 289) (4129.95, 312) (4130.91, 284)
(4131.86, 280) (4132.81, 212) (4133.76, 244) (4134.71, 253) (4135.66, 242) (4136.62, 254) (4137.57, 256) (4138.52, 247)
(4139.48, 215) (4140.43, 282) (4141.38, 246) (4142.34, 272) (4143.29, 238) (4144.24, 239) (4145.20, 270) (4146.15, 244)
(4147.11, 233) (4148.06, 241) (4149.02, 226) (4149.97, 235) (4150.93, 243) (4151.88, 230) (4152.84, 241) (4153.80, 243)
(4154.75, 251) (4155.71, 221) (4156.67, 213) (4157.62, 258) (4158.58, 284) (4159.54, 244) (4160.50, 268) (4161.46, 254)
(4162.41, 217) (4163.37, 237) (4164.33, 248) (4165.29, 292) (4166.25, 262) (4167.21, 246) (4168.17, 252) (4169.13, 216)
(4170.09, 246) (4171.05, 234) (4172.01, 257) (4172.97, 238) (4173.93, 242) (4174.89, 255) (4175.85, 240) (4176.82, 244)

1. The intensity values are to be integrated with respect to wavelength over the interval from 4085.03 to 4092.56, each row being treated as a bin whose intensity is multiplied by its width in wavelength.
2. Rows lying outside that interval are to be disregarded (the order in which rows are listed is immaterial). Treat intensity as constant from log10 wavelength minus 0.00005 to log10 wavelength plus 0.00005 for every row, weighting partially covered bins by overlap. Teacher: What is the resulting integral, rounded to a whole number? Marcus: 2151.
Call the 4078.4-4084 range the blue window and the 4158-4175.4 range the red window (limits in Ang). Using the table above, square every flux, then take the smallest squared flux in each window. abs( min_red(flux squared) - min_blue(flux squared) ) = 15345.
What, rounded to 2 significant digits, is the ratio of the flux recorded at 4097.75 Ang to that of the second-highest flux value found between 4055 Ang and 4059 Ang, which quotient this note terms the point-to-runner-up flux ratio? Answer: 0.89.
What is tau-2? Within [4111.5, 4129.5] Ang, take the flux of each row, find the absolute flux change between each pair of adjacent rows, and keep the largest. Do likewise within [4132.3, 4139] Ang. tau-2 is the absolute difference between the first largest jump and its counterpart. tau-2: 41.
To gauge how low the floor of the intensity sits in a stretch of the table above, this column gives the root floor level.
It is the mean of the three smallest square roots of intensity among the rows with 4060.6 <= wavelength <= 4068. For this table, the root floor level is 16.1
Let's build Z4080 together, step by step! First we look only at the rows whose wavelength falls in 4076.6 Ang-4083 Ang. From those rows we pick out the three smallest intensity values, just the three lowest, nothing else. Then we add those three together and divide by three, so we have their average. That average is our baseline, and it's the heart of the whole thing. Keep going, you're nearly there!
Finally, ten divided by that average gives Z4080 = 0.0388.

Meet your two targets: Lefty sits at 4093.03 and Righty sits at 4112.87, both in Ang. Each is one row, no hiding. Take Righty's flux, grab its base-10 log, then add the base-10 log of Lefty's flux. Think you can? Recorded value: 4.87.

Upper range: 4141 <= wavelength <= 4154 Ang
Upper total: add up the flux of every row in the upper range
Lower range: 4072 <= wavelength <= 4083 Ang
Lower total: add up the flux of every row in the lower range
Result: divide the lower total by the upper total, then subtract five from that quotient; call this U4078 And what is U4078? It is -4.1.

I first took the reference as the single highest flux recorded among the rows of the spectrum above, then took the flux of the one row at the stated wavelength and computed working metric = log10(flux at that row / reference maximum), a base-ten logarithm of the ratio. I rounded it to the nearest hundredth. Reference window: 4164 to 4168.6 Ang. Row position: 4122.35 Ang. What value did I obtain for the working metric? 0.01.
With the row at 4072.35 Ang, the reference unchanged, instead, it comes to -0.05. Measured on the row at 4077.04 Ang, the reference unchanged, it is -0.01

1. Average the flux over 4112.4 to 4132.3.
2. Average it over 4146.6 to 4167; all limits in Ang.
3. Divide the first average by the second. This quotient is 1.13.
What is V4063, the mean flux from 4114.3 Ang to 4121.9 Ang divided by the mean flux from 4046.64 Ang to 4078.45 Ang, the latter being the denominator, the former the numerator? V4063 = 0.97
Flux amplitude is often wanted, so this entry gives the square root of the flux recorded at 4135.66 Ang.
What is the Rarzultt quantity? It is 15.6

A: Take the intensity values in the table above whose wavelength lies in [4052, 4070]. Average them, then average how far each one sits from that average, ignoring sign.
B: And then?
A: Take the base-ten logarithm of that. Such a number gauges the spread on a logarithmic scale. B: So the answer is 1.30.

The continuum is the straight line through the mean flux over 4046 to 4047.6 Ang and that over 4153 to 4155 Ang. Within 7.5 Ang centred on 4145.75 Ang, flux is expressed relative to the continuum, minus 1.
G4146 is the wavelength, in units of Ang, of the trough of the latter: 4149.02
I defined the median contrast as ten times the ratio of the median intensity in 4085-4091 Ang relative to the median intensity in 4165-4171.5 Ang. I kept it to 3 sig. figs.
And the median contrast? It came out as 11.6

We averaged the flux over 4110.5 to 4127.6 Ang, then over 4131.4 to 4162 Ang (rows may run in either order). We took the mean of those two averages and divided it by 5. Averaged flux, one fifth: 51.9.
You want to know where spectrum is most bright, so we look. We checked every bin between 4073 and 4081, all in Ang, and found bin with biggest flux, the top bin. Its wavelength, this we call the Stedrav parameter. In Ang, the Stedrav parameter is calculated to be 4077.98 Ang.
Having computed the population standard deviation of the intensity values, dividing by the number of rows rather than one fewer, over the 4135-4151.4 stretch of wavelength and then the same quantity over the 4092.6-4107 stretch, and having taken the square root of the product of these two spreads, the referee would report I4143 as 19.7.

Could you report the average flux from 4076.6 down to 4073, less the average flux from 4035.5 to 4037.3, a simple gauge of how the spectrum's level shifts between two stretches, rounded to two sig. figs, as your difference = -36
